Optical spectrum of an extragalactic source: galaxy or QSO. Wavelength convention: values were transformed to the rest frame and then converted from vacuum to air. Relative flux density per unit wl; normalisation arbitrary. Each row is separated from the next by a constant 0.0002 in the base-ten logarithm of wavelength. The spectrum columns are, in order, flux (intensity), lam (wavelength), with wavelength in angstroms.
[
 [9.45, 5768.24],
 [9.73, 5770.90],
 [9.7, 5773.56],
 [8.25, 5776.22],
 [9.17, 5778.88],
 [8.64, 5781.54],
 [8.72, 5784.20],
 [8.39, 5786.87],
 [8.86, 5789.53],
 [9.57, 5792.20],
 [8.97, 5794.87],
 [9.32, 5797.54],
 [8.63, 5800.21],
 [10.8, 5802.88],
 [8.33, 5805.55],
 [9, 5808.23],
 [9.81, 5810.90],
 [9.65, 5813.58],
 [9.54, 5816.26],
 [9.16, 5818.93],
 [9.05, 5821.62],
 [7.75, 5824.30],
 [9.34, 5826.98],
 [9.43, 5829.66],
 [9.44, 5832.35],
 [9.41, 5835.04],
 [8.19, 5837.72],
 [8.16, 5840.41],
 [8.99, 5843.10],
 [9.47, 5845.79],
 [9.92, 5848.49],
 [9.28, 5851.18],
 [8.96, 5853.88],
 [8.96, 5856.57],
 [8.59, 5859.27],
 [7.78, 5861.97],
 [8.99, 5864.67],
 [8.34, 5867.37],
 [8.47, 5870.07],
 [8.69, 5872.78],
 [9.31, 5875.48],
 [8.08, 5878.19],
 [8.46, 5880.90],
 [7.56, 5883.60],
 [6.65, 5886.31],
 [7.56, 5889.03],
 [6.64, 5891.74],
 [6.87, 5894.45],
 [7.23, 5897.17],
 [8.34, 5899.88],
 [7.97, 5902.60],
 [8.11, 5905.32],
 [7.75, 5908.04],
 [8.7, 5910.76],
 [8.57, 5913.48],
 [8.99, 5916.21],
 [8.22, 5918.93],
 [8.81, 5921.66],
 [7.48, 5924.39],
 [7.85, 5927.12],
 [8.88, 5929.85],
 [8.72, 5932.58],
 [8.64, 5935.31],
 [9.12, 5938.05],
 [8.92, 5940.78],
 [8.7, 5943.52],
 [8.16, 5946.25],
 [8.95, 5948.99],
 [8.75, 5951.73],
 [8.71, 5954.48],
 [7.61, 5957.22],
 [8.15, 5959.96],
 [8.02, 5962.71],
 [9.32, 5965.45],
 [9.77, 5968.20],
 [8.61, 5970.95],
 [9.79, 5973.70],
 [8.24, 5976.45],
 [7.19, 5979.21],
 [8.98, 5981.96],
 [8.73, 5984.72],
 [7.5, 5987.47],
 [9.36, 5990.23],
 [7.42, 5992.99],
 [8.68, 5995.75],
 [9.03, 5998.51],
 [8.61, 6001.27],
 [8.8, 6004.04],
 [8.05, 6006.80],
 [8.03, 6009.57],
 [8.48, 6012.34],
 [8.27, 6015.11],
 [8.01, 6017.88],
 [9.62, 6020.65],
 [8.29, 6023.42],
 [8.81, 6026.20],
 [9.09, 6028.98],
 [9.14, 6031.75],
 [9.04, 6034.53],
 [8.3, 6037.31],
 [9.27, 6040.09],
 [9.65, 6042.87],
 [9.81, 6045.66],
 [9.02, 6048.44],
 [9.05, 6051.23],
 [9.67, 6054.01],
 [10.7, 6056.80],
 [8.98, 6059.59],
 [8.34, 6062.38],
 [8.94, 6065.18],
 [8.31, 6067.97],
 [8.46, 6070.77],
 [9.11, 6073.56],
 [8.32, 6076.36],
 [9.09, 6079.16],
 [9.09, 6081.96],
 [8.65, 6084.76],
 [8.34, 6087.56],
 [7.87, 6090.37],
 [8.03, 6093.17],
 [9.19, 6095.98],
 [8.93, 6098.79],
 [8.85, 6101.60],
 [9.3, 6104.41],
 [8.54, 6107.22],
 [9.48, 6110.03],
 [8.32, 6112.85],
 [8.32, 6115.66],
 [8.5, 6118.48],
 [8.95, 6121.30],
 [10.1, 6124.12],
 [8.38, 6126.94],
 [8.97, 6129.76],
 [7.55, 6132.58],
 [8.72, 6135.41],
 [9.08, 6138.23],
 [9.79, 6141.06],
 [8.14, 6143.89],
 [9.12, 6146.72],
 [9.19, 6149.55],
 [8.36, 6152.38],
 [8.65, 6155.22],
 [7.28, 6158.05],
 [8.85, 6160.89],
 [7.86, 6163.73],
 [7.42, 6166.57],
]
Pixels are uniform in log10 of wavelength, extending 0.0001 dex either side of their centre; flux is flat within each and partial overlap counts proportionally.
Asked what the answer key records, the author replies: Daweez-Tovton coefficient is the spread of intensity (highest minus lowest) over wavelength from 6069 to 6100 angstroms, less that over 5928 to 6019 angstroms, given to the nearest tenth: -1.3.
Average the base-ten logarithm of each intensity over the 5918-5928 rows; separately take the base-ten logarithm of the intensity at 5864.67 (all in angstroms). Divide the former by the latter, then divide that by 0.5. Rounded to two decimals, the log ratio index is 1.90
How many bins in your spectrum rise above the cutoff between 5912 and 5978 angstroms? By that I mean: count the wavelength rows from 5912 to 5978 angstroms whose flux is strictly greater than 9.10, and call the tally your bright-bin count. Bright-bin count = 4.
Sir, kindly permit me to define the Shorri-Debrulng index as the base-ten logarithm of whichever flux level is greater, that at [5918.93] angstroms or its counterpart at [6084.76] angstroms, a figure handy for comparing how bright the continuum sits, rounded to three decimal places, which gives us 0.937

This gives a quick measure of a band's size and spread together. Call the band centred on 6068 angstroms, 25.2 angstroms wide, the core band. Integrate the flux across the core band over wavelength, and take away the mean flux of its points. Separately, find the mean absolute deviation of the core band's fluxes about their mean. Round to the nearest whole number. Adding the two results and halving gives 108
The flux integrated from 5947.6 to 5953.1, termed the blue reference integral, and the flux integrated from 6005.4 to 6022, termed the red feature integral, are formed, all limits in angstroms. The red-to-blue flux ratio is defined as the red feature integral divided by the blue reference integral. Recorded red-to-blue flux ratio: 2.9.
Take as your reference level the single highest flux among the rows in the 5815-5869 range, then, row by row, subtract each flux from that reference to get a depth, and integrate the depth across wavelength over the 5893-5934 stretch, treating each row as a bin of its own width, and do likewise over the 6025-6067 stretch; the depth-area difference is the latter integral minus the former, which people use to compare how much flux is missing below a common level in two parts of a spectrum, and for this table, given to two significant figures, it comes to -41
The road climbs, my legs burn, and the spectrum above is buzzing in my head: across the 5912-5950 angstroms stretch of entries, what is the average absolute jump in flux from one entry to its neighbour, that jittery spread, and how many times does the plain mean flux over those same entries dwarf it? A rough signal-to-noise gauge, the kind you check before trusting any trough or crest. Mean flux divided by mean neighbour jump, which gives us 16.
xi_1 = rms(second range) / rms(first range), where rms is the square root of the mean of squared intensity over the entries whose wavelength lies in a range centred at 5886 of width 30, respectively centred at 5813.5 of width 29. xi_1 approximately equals 0.85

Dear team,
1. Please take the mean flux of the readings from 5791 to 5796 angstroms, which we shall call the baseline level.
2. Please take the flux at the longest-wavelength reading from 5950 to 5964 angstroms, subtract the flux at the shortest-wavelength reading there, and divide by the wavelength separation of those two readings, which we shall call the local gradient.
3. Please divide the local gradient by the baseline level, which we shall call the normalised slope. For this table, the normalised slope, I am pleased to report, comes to -0.007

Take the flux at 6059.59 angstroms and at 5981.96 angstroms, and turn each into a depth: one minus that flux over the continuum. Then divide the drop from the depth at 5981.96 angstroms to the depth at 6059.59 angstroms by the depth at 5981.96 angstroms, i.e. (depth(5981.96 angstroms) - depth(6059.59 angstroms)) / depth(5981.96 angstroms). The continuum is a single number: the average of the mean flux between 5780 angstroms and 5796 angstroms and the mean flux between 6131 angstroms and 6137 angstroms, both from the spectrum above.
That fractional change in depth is 0.0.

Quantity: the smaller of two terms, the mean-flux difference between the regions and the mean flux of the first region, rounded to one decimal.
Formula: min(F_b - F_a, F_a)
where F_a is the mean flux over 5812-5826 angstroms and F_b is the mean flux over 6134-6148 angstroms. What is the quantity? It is -0.1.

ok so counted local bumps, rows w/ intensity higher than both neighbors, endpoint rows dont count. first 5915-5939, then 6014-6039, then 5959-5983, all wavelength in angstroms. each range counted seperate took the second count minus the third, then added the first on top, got 2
